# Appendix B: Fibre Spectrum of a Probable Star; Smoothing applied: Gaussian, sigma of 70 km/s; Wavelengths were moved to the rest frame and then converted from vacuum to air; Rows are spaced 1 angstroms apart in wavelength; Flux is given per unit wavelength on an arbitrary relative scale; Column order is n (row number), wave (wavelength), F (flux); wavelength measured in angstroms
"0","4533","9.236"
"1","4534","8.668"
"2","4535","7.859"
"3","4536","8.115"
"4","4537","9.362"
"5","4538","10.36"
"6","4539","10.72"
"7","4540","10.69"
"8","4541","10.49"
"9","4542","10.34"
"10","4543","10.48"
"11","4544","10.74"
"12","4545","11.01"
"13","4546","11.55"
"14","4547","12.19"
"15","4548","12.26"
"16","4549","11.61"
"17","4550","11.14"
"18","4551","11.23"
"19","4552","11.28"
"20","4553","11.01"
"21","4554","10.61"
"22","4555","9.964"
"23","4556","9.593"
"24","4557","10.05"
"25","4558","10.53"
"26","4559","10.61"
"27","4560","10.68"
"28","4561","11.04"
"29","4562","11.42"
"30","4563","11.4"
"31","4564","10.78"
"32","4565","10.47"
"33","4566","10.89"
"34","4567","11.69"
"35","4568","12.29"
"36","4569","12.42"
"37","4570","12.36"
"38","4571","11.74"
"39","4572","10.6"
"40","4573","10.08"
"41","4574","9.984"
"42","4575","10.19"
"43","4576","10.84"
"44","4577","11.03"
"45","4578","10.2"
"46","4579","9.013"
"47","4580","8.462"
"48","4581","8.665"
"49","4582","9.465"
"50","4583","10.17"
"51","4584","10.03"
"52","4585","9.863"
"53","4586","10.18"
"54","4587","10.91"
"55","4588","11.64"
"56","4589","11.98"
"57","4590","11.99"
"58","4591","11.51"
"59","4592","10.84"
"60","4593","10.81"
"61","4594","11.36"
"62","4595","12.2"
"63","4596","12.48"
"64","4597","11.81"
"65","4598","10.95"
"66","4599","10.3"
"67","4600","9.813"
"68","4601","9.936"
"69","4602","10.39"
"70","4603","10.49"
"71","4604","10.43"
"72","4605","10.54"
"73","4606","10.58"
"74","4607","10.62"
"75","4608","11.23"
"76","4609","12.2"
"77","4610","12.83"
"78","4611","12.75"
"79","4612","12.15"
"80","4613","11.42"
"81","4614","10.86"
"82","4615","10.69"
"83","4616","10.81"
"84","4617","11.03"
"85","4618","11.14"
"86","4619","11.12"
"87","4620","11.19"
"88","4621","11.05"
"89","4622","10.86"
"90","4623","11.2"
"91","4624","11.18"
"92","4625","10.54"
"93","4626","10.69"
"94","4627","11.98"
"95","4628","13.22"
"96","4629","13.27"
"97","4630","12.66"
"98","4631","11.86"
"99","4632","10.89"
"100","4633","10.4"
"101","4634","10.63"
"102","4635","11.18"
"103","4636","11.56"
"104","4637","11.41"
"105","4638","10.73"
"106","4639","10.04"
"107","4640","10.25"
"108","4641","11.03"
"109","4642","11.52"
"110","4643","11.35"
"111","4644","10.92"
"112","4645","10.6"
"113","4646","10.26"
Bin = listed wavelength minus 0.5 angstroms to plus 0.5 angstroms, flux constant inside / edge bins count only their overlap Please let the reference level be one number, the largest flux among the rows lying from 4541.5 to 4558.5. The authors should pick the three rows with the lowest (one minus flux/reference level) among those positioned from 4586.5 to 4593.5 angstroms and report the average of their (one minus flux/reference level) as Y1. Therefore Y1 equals 0.03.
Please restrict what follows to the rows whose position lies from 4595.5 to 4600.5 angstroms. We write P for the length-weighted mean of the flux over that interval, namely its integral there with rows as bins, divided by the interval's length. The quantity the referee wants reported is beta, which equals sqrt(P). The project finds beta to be 3.33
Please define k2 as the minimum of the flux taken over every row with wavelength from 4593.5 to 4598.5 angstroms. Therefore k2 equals 10.95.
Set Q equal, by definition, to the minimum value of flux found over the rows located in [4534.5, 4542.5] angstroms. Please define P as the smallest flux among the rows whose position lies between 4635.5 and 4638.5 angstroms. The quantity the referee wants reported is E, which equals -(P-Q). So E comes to -2.9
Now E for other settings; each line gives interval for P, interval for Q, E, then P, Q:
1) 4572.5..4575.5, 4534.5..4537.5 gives -2.1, 9.984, 7.859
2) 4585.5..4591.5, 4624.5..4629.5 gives 0.4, 10.18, 10.54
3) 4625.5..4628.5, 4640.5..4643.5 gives 0.3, 10.69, 11.03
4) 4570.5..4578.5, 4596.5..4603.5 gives -0.2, 9.984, 9.813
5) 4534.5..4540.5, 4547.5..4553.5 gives 3.2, 7.859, 11.01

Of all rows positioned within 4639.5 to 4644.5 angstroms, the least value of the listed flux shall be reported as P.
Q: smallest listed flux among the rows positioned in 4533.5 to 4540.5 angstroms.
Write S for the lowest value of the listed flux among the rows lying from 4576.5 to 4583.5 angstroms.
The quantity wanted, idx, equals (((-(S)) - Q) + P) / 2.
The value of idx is -3.0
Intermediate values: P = 10.25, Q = 7.859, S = 8.462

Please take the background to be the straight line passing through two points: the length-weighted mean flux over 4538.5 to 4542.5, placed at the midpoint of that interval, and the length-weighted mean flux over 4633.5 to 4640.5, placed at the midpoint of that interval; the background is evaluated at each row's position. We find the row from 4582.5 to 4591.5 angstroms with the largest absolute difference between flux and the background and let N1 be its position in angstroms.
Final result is 4590 angstroms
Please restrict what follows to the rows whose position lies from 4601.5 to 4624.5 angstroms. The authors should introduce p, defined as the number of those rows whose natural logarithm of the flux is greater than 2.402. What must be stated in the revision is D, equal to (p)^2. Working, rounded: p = 12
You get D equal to 144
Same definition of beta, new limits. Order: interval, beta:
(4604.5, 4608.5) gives 3.28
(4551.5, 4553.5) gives 3.34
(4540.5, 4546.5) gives 3.28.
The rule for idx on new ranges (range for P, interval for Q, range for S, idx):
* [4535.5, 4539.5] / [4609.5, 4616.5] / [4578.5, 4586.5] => -5.5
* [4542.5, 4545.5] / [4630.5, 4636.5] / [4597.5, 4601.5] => -4.9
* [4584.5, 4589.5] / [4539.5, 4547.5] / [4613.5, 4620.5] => -5.6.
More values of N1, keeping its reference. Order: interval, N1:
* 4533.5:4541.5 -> 4535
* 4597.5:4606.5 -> 4600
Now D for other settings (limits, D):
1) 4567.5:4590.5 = 49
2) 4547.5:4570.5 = 121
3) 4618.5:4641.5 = 169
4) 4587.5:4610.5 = 121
